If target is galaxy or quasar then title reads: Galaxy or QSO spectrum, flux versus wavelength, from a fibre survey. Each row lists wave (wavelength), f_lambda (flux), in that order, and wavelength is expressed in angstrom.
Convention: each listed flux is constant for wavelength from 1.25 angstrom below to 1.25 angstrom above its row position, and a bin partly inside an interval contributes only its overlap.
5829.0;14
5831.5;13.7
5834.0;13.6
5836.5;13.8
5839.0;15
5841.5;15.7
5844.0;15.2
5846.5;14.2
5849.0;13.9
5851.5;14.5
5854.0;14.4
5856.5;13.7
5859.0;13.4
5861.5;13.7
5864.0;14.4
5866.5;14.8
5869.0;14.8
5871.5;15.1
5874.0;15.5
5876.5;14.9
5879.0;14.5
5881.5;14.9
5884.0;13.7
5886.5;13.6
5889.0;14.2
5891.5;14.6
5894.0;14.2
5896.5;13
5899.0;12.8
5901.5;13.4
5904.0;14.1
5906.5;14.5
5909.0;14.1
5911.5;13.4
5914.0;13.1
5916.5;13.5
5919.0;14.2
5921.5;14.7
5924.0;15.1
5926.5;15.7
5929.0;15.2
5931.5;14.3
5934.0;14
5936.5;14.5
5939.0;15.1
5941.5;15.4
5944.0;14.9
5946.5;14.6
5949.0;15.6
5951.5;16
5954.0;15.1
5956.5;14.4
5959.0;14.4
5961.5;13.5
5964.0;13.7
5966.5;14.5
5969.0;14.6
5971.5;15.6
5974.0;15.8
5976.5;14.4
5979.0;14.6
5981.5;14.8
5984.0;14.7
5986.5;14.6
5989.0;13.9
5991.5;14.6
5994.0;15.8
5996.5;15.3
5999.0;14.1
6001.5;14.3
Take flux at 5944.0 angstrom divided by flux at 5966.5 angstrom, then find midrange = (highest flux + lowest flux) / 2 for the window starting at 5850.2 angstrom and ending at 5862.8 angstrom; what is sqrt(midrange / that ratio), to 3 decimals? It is 3.684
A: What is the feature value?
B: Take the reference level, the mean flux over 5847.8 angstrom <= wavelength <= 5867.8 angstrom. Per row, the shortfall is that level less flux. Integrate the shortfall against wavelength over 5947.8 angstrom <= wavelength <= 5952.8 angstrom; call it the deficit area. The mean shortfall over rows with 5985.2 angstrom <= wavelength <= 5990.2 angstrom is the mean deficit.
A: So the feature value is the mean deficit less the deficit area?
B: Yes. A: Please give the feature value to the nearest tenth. 8.3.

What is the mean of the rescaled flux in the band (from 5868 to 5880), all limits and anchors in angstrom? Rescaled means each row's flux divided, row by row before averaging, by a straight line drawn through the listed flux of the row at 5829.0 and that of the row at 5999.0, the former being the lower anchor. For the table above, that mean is 1.07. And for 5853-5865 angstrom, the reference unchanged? 0.99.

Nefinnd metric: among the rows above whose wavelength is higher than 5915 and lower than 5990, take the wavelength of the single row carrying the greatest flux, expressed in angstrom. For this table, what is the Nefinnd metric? 5951.5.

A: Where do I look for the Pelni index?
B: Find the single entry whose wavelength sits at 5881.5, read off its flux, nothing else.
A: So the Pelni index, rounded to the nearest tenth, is 14.9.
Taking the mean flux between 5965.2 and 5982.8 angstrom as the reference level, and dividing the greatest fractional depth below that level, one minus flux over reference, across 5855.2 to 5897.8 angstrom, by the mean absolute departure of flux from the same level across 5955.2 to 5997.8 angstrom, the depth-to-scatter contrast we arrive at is 0.22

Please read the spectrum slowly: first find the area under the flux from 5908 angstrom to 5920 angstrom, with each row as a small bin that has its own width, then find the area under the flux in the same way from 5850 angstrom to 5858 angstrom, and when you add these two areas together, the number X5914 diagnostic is 277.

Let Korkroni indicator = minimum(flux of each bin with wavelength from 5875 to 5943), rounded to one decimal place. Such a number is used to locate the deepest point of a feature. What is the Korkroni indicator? 12.8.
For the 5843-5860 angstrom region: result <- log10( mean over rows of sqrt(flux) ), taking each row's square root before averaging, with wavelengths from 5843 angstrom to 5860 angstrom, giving 0.576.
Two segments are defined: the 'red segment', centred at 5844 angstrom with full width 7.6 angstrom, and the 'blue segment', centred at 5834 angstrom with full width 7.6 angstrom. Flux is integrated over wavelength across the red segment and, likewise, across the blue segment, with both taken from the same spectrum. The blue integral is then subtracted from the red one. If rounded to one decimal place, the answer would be 10.0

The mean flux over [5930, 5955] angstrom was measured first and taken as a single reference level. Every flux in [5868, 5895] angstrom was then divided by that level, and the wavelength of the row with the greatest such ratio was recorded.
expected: 5874.0 angstrom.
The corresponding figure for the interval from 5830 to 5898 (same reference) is 5841.5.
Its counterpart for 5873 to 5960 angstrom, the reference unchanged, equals 5951.5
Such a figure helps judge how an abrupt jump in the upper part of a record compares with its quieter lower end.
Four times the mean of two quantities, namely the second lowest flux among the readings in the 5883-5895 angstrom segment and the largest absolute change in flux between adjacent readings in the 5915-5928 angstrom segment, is 28.8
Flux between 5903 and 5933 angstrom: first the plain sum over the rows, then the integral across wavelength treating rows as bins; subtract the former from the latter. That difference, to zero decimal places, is 258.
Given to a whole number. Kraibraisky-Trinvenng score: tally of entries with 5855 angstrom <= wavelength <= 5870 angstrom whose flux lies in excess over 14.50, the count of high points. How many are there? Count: 2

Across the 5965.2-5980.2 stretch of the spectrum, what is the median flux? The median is 14.6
